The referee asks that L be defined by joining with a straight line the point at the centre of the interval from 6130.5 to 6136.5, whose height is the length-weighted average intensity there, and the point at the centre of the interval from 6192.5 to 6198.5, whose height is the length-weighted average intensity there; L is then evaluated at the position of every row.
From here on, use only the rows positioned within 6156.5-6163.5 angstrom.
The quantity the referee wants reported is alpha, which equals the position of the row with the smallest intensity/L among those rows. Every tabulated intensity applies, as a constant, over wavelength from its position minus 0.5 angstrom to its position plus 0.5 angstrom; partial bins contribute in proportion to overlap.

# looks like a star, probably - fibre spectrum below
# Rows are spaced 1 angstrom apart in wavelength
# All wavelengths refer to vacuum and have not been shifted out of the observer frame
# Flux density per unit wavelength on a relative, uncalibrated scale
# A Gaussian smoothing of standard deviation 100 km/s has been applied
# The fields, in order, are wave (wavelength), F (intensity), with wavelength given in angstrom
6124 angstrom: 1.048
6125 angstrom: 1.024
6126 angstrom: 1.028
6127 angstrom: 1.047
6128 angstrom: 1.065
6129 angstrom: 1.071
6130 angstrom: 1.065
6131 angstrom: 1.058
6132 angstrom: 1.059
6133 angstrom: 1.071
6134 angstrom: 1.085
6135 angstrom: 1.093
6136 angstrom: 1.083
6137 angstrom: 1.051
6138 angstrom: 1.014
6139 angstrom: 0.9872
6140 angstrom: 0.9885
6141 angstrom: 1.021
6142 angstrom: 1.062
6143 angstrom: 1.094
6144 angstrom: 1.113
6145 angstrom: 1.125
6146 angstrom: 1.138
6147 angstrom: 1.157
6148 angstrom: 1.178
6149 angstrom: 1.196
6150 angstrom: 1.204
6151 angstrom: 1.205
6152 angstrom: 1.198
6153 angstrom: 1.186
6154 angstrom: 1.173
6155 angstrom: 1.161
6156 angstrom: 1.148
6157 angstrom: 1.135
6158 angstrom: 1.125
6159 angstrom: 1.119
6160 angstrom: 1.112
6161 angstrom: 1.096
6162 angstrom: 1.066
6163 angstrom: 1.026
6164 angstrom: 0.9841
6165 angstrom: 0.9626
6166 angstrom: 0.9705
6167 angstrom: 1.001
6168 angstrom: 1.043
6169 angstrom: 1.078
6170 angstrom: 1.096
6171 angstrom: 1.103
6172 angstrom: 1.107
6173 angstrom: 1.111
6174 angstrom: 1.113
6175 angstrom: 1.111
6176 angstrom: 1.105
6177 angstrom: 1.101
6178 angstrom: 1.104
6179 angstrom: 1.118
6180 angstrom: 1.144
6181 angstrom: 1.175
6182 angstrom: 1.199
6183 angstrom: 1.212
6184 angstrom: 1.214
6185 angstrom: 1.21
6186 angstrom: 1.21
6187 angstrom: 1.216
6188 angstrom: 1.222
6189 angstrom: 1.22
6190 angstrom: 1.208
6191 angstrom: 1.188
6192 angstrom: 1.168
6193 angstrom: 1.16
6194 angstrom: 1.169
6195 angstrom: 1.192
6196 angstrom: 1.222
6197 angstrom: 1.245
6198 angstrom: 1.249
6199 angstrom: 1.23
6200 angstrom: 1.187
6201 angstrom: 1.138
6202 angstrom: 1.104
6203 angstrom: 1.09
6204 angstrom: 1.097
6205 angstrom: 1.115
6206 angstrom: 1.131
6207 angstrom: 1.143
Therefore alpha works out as 6163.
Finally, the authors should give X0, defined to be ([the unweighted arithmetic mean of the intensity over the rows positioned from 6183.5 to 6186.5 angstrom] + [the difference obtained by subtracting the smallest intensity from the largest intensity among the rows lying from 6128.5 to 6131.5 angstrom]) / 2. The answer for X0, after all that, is 0.612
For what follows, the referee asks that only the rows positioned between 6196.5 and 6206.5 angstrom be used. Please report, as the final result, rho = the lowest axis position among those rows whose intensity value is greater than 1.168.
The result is 6197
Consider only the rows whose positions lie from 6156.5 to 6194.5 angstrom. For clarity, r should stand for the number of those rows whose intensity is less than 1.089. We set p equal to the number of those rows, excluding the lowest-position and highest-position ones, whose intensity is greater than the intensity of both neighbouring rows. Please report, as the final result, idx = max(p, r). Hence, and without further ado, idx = 8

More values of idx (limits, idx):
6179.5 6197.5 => 2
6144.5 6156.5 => 1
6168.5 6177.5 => 1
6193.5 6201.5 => 1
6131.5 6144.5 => 10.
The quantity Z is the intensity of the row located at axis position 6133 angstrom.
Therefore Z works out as 1.071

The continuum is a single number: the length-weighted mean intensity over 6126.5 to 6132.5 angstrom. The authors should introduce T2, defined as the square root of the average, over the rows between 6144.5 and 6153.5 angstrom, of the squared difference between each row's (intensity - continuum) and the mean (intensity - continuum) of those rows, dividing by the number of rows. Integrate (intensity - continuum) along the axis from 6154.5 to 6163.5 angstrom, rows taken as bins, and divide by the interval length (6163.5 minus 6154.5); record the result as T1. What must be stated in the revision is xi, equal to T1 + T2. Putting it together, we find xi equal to 0.08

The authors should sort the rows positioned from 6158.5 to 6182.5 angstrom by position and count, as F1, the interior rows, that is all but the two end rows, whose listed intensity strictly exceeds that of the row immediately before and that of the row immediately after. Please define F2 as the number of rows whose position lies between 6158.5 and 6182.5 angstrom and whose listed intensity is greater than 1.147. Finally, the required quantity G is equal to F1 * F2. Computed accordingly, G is 2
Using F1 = 1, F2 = 2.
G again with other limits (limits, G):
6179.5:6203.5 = 60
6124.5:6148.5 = 4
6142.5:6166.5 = 10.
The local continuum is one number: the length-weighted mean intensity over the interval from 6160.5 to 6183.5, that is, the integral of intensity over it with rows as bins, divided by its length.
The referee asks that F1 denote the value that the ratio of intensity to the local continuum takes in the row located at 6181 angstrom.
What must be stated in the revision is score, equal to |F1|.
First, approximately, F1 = 1.080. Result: 1.08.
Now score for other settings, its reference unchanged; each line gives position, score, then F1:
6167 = 0.92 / 0.920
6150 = 1.11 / 1.107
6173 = 1.02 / 1.021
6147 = 1.06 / 1.063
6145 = 1.03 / 1.034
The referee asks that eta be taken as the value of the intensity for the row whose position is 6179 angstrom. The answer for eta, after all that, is 1.118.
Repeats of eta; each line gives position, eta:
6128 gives 1.065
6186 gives 1.21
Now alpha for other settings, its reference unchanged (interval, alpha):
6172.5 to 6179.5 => 6177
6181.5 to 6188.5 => 6182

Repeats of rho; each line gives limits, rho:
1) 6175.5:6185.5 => 6181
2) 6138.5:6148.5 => 6148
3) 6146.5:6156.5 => 6148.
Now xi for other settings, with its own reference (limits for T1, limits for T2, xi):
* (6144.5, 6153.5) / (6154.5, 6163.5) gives 0.16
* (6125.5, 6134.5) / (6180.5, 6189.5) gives 0.01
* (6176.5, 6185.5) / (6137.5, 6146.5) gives 0.16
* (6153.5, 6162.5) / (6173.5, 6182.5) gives 0.10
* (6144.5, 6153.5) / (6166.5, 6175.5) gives 0.15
